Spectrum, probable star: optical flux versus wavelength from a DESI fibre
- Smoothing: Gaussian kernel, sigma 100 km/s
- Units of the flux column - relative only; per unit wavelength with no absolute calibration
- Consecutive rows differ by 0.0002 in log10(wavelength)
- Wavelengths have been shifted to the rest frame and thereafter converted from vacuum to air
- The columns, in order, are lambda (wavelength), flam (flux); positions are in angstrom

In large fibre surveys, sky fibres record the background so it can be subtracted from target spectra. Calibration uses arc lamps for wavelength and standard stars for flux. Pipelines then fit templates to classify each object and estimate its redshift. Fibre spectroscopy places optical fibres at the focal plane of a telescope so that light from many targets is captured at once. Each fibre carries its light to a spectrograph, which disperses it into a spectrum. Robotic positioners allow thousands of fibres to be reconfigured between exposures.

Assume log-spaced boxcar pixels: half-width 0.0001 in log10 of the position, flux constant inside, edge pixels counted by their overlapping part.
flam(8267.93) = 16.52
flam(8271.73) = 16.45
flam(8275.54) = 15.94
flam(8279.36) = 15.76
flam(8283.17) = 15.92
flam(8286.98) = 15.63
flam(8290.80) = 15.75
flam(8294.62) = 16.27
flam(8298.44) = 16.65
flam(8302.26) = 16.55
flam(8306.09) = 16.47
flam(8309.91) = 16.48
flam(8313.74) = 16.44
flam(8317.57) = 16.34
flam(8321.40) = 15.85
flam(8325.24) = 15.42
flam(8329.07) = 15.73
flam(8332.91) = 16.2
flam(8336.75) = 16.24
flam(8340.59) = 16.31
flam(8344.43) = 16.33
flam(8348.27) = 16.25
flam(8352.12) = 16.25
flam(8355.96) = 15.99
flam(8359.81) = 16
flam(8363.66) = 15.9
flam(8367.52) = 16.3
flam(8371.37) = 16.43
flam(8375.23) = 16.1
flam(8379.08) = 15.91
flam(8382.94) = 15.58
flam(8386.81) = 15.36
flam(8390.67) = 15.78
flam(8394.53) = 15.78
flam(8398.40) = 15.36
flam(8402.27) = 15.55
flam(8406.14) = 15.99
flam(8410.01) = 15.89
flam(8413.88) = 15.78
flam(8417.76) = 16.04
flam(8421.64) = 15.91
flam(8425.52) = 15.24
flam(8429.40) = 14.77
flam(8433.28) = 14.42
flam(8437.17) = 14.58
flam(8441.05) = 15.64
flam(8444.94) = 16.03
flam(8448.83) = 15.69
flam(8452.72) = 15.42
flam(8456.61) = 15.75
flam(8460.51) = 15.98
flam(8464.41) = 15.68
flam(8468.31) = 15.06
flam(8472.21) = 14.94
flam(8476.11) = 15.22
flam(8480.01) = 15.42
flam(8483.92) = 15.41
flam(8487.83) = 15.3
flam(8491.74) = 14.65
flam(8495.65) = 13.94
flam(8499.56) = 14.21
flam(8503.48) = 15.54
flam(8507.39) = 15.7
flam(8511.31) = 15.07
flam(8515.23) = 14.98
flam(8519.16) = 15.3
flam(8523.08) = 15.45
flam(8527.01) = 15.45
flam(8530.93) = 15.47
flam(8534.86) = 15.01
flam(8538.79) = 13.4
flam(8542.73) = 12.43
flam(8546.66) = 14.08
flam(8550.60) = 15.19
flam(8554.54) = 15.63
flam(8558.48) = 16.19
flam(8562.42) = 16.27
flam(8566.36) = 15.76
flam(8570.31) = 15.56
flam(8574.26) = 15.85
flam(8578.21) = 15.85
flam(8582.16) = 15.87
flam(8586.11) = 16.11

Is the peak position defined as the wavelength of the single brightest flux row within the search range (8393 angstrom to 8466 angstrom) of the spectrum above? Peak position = 8417.76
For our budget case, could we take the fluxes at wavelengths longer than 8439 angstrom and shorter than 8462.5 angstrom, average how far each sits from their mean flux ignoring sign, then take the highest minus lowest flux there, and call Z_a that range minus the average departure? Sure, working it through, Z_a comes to 0.44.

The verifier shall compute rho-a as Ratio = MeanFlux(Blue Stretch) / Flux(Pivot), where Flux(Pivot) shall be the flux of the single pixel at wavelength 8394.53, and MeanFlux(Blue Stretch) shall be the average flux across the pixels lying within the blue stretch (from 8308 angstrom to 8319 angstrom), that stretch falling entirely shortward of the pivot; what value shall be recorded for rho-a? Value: 1.04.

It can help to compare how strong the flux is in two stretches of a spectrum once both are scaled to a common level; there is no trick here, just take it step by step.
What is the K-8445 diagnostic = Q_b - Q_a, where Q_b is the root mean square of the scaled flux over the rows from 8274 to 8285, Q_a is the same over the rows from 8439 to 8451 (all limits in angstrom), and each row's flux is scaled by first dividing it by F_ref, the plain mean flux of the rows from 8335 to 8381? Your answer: 0.01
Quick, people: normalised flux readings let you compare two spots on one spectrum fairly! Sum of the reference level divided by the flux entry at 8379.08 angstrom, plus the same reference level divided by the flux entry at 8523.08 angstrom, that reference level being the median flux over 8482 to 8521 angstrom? 1.94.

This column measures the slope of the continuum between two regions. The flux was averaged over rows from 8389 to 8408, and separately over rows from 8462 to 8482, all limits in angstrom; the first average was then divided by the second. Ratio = 1.03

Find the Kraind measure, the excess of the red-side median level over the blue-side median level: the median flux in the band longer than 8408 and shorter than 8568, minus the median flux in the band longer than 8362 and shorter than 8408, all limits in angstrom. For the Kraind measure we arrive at -0.42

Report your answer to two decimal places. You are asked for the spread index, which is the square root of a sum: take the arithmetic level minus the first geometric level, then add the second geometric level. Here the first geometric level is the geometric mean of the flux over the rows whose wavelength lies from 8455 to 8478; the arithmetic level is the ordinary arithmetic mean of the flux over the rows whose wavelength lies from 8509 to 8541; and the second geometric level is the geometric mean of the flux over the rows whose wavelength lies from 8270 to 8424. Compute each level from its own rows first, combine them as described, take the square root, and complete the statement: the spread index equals 3.95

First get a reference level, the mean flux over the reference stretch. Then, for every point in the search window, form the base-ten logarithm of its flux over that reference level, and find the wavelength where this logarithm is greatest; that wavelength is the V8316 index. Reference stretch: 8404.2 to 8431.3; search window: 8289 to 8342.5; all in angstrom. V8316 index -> 8298.44 angstrom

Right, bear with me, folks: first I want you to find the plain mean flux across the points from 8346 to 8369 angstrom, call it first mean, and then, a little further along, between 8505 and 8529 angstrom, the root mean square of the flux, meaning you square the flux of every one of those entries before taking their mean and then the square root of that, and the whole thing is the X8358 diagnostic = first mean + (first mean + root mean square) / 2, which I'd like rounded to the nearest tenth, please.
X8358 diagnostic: 31.8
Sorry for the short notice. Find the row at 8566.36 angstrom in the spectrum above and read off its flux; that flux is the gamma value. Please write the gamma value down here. 15.76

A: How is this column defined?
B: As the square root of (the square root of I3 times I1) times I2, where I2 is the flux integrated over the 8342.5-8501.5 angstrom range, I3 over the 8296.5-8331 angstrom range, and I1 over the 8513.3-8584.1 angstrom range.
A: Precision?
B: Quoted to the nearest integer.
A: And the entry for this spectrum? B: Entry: 1385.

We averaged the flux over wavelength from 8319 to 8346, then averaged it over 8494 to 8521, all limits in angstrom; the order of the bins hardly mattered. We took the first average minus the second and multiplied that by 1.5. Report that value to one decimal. 1.6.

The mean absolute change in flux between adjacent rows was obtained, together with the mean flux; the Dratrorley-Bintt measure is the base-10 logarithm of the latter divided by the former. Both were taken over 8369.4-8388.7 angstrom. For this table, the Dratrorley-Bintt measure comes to 1.77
